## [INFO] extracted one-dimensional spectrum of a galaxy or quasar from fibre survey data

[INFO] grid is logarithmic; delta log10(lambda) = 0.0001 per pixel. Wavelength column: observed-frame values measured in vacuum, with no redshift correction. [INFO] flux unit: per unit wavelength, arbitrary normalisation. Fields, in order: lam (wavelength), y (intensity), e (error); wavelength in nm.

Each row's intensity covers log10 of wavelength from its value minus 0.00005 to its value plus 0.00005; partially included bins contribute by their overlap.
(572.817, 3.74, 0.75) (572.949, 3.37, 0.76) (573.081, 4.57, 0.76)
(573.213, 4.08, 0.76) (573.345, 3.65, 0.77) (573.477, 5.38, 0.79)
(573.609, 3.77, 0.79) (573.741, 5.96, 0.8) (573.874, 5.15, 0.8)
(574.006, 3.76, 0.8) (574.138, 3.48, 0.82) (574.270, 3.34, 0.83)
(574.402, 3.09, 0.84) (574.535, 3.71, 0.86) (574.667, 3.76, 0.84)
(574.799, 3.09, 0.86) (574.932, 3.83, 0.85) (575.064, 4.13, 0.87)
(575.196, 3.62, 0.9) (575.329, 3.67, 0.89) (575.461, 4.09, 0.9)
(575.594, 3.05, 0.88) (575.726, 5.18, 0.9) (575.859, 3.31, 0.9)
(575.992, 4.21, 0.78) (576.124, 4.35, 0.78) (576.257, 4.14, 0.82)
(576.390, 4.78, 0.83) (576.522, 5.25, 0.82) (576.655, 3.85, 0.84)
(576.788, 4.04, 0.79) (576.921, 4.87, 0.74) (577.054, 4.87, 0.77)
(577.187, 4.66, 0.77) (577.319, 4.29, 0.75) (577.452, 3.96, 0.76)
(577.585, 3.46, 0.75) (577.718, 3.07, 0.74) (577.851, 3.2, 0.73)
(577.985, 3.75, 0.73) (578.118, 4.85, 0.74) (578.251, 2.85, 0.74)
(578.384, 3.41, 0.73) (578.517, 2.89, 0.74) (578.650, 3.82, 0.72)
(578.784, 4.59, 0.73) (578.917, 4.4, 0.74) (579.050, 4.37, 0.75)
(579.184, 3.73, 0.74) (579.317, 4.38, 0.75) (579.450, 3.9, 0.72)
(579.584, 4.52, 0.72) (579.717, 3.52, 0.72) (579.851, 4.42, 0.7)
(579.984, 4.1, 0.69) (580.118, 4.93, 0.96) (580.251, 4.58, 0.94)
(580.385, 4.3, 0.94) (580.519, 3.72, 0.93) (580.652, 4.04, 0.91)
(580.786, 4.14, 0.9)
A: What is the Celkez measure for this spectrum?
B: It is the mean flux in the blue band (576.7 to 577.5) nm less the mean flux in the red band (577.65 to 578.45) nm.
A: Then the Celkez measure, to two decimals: 0.93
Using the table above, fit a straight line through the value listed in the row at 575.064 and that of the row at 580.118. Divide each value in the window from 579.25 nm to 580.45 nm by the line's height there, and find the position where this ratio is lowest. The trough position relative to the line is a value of 579.717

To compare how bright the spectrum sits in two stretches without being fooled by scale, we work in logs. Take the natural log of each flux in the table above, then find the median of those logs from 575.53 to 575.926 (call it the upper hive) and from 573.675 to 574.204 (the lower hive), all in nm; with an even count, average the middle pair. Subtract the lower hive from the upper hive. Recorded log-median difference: -0.3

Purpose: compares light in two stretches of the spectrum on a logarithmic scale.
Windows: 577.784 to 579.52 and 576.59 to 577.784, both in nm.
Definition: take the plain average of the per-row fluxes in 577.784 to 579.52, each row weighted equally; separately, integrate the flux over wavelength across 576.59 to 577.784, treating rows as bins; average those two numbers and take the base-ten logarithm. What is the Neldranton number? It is 0.64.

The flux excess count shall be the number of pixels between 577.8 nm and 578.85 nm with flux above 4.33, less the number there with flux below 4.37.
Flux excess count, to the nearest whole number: -4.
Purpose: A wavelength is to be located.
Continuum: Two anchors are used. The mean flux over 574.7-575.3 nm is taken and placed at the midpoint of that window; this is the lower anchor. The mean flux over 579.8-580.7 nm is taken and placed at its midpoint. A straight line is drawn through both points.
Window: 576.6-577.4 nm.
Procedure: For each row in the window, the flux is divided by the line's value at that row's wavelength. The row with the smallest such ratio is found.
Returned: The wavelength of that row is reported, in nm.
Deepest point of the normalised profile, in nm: 576.655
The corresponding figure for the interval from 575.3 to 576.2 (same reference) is 575.594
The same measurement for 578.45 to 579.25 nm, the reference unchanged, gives 578.517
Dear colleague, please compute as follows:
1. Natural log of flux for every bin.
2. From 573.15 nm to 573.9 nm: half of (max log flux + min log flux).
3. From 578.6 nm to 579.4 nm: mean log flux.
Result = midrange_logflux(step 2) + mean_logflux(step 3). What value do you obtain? 2.98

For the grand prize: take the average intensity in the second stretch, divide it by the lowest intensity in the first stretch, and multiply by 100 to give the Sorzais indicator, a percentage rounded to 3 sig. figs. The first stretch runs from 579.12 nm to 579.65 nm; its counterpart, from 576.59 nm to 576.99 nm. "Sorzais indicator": 114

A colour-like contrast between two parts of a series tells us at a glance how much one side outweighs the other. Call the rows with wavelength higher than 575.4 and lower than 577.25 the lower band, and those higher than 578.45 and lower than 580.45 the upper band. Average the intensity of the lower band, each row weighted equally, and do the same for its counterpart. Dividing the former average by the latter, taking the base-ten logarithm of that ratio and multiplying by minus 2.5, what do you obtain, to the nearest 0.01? -0.04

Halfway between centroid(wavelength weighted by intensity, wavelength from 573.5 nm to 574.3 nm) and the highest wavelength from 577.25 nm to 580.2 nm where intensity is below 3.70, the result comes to 576.81 nm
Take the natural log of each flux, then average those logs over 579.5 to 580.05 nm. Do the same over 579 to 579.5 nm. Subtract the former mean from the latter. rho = -0.01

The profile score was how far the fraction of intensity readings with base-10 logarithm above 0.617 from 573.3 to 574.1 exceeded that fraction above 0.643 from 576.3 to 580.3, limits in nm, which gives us 0.1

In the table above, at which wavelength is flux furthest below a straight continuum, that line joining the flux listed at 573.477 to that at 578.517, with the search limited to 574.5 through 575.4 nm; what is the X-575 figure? 574.799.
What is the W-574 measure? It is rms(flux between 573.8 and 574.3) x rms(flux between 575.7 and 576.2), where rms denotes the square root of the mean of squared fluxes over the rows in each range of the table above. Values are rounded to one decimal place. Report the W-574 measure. 17.2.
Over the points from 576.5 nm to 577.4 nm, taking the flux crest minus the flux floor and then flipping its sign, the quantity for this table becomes -1.4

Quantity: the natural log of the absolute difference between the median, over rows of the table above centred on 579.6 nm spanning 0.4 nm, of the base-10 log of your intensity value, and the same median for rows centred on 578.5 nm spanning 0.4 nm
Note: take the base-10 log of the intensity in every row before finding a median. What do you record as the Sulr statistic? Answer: -2.84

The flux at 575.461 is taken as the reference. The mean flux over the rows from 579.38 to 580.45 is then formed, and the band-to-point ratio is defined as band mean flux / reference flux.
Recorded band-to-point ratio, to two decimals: 1.05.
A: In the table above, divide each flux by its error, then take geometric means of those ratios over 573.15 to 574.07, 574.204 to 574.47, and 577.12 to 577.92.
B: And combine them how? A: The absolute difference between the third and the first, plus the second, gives 4.5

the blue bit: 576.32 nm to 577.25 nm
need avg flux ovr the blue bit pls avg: 4.6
